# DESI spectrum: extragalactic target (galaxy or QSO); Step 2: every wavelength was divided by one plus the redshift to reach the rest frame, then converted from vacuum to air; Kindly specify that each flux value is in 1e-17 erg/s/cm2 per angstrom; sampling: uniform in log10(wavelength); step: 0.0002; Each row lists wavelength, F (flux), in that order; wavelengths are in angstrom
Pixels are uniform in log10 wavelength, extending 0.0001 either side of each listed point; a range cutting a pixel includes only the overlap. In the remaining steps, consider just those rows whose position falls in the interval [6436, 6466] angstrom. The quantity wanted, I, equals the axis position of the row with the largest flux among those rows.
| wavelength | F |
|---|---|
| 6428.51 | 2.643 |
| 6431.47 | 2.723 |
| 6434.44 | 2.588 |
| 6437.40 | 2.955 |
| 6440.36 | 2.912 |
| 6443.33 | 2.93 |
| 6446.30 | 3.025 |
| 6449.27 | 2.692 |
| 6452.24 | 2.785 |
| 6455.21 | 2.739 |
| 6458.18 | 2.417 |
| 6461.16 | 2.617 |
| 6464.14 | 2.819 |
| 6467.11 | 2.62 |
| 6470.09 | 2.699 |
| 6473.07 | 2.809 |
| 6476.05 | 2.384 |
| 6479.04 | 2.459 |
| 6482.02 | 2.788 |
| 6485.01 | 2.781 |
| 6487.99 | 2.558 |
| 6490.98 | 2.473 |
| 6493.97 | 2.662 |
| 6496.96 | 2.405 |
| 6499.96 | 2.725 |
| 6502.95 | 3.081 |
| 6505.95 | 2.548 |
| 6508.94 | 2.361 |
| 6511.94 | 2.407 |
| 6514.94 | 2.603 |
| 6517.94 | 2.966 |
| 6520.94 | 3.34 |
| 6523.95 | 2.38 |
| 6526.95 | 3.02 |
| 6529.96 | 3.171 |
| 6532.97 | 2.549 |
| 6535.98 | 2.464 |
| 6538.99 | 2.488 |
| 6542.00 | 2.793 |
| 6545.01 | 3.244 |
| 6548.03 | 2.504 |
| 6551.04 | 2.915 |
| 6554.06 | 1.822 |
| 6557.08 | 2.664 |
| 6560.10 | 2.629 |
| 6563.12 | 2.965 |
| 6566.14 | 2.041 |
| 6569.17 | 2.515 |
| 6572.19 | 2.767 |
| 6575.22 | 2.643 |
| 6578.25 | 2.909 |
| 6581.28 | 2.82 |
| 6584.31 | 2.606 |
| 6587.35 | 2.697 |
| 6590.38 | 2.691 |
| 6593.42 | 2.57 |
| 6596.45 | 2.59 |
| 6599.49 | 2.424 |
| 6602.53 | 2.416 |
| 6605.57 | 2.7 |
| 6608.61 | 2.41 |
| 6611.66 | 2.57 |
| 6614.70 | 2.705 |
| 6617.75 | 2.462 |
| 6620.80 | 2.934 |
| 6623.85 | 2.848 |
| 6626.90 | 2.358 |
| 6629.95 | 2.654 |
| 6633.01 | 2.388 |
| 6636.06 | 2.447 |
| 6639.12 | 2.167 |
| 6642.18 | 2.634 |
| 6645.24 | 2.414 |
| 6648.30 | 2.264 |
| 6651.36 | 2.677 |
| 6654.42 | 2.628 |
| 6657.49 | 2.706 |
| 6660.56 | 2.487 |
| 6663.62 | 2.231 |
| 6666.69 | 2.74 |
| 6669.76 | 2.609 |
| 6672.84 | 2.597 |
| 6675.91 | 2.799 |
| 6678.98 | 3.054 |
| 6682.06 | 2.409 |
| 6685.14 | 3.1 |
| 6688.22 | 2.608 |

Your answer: 6446.30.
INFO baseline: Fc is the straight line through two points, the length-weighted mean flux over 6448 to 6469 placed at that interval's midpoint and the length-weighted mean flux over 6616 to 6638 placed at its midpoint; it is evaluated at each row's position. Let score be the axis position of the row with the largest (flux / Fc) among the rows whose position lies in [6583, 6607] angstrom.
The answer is 6605.57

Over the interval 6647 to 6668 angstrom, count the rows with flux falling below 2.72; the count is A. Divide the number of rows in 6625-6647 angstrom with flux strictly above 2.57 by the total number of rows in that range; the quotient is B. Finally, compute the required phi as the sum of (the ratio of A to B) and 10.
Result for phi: 31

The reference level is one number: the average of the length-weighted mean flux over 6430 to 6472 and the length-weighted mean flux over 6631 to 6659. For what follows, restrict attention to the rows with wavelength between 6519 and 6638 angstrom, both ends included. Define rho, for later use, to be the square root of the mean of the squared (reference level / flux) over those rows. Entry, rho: 1.01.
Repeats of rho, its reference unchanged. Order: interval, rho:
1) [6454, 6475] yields 0.98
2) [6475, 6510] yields 1.01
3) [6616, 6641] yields 1.05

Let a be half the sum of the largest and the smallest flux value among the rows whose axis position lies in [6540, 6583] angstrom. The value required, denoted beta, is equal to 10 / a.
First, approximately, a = 2.53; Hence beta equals 3.95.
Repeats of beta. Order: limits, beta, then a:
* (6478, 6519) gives 3.68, 2.72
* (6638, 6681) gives 3.83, 2.61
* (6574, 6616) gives 3.76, 2.66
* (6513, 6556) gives 3.87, 2.58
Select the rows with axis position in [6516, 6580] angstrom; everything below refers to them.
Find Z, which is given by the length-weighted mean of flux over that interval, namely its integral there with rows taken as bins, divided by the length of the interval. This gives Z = 2.70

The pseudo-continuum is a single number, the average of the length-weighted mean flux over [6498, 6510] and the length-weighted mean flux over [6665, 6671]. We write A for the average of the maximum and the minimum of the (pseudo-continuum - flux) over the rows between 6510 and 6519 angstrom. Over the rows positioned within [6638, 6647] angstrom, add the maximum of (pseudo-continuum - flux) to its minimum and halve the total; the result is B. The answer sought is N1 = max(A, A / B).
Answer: 0.0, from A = -0.013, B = 0.27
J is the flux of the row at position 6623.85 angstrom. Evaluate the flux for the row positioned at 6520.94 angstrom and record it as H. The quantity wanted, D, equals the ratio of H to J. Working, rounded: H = 3.34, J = 2.848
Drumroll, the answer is 1.17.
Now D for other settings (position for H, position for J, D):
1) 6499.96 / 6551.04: 0.93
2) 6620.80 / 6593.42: 1.14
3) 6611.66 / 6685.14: 0.83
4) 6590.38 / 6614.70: 0.99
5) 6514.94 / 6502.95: 0.84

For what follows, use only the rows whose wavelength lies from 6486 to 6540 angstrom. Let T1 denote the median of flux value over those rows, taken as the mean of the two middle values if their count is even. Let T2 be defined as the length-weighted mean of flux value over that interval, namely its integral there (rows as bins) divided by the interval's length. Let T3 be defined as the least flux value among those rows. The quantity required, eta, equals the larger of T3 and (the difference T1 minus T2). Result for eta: 2.36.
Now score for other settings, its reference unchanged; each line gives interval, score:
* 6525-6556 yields 6545.01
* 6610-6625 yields 6620.80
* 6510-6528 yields 6520.94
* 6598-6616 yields 6614.70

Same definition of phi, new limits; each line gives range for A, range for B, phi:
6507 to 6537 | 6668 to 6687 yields 17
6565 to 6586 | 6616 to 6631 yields 17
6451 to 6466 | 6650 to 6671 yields 13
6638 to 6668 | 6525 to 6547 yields 26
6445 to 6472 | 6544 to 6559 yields 18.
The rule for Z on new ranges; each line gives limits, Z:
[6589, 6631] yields 2.59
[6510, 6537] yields 2.76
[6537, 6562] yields 2.63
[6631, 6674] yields 2.50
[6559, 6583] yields 2.66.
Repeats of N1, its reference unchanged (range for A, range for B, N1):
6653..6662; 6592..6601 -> 0.5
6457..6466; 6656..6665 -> 0.3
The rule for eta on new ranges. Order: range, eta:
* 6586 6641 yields 2.17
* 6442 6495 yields 2.38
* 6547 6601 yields 1.82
